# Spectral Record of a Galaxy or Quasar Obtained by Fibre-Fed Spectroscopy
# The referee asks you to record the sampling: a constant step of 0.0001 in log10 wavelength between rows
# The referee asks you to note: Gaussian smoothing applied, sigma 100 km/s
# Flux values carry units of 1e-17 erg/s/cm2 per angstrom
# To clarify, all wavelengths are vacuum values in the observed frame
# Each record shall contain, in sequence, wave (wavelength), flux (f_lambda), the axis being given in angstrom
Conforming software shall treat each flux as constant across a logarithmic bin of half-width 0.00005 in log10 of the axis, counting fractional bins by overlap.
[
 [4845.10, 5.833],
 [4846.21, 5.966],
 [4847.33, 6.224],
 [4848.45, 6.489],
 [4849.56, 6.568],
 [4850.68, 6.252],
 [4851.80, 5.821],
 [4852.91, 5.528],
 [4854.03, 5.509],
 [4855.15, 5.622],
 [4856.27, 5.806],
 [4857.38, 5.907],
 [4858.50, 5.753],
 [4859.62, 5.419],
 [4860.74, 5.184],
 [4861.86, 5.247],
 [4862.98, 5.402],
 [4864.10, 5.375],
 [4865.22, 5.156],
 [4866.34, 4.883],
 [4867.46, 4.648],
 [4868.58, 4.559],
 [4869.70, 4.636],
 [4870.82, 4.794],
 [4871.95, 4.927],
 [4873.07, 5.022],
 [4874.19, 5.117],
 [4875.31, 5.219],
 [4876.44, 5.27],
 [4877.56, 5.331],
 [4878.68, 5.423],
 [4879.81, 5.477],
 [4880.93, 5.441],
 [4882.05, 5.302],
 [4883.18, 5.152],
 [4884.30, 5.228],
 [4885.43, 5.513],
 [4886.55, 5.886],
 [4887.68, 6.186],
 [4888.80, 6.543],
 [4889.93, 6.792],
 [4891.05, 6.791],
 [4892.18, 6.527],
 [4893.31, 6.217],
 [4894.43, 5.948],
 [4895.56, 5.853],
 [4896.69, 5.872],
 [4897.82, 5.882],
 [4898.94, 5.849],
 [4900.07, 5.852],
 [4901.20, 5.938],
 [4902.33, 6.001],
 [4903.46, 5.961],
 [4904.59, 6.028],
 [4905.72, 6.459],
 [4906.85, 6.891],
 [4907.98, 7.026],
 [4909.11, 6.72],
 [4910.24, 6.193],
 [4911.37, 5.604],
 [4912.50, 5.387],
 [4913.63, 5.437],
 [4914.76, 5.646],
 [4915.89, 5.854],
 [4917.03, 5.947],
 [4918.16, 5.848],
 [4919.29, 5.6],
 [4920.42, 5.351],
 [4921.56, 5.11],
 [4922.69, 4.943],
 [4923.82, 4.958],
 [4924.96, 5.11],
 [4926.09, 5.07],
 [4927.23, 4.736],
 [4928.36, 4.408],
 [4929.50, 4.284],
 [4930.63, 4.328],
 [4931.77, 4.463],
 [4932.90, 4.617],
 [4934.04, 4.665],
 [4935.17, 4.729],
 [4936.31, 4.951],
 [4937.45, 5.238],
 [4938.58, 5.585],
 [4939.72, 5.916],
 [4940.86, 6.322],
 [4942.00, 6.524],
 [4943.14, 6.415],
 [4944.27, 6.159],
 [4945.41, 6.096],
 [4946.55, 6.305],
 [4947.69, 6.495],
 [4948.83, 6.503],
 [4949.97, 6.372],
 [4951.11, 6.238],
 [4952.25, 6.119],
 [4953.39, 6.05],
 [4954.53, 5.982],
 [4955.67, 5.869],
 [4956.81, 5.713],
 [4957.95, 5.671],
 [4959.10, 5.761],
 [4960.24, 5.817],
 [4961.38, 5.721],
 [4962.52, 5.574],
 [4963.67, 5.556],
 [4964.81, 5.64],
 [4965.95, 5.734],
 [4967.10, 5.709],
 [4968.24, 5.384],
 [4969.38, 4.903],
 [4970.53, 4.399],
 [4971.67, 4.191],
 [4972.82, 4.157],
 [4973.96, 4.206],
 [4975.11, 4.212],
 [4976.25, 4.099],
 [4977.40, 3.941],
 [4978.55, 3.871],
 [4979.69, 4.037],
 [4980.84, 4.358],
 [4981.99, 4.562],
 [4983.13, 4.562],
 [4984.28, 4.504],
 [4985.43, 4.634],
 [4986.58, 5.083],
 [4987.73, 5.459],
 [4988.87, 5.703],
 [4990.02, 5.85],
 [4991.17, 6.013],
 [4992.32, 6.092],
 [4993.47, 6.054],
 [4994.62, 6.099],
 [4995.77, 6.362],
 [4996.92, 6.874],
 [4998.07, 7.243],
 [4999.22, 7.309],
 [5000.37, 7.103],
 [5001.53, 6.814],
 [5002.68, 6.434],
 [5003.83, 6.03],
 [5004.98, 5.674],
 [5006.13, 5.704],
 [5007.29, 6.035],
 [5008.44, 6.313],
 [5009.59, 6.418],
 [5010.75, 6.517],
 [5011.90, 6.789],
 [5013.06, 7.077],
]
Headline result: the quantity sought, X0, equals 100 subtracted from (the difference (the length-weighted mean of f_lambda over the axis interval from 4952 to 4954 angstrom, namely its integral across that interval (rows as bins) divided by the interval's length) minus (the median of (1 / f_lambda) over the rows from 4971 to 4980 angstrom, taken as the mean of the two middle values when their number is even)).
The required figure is -94.2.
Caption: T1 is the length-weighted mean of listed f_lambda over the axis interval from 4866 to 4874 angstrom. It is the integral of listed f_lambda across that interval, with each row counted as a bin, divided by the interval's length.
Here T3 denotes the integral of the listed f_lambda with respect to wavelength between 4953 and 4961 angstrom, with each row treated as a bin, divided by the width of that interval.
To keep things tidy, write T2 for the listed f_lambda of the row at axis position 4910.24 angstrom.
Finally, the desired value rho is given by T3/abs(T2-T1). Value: 4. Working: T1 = 4.8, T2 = 6.193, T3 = 5.83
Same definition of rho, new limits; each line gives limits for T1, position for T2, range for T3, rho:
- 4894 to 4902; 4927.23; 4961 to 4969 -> 5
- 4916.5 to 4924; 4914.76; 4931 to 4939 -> 21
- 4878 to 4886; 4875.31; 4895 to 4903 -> 40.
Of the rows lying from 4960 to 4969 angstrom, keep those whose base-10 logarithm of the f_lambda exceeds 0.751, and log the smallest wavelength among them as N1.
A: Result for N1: 4960.24 angstrom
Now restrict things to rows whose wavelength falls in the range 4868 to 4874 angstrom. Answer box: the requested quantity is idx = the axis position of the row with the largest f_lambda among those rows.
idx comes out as 4873.07 angstrom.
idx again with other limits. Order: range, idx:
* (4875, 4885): 4879.81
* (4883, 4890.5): 4889.93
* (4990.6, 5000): 4999.22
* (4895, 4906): 4905.72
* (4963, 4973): 4965.95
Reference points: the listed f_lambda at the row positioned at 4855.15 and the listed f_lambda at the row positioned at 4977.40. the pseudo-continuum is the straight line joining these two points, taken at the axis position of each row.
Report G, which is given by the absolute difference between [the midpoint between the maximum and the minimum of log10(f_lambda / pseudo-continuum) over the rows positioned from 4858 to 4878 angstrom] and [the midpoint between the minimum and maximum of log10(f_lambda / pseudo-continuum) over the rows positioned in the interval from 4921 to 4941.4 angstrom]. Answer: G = 0.093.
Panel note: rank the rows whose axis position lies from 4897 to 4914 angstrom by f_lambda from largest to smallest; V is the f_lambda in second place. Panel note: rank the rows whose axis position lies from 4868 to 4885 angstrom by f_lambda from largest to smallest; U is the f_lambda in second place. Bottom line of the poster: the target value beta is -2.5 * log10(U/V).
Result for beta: 0.26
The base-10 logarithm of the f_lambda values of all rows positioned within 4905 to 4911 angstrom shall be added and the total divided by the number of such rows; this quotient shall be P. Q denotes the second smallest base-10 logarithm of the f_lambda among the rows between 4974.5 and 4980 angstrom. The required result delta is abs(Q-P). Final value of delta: 0.23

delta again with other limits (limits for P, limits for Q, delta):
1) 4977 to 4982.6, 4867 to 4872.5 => 0.05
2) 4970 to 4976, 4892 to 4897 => 0.14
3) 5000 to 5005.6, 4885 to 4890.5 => 0.04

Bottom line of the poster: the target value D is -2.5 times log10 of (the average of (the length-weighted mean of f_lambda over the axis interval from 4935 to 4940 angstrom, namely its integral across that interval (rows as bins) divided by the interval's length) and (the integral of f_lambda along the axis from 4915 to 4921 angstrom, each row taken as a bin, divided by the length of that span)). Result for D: -1.85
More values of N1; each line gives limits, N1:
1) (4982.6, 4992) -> 4988.87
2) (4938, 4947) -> 4939.72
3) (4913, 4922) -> 4914.76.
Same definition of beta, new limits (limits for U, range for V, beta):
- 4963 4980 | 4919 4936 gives -0.07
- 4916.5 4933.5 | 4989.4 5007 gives 0.23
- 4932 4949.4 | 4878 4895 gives 0.05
